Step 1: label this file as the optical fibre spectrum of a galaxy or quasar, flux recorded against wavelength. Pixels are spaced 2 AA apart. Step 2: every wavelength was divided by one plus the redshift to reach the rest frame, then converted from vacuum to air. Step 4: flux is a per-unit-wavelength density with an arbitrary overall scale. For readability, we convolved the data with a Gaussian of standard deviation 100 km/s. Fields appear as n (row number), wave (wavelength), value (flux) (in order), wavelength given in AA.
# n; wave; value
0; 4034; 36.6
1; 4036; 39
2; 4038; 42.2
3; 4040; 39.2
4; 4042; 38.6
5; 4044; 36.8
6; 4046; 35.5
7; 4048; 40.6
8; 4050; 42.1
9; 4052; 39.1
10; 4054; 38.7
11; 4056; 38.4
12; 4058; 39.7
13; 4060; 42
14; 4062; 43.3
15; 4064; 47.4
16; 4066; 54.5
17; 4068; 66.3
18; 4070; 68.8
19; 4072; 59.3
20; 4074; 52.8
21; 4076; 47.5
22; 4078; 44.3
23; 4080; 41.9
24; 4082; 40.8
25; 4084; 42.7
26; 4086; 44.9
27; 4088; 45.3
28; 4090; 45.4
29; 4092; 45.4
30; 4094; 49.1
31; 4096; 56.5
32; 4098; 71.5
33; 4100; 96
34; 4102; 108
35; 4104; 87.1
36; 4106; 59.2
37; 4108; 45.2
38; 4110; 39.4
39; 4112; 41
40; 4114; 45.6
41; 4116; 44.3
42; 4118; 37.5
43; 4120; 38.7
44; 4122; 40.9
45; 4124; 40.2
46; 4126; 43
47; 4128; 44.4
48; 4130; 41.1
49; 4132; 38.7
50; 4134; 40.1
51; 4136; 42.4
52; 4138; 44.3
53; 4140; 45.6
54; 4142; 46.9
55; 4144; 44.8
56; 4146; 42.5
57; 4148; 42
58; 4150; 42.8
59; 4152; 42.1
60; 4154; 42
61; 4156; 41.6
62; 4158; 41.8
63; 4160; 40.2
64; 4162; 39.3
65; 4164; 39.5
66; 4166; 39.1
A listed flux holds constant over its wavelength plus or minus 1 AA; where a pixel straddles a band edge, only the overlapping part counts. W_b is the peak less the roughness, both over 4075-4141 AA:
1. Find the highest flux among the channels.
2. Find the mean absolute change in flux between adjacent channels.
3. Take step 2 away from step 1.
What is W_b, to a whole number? 102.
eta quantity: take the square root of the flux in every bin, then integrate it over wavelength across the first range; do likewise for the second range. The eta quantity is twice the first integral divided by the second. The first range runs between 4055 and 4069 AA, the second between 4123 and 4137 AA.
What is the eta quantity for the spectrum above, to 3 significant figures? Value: 2.13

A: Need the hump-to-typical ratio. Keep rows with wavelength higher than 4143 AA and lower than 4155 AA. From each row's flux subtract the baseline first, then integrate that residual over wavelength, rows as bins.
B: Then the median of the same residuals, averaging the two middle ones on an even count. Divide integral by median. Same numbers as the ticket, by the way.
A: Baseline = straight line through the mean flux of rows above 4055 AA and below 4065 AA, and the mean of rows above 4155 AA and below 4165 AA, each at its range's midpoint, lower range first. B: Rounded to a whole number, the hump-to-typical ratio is 15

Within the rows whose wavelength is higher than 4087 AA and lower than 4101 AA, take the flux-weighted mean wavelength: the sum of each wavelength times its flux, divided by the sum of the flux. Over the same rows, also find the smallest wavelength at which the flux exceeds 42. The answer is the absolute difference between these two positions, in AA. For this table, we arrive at 7.1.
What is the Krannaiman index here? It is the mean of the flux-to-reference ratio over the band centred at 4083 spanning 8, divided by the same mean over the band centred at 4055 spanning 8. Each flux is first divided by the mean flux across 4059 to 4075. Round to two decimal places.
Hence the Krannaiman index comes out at 1.09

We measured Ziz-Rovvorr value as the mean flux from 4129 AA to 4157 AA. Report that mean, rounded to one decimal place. 42.6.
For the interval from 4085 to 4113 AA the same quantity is 59.6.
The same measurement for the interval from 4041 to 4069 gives 43.1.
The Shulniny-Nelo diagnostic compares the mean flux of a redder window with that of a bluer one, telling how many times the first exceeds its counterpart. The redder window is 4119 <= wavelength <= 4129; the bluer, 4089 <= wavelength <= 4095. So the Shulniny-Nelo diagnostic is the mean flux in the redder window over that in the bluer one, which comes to 0.89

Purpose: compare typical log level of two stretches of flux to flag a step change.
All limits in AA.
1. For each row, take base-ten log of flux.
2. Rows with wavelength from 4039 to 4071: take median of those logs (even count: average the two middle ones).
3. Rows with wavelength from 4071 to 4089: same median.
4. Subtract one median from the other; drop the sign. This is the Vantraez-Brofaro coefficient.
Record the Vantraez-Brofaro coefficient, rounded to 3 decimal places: 0.049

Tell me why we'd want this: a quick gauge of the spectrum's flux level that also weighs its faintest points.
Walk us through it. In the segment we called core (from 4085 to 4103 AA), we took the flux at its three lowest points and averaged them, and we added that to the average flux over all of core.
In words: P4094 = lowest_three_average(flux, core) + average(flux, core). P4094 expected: 108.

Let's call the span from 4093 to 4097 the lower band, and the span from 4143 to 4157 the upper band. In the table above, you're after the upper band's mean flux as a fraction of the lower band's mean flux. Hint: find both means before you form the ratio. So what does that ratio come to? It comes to 0.8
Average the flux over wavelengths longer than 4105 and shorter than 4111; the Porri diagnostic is 48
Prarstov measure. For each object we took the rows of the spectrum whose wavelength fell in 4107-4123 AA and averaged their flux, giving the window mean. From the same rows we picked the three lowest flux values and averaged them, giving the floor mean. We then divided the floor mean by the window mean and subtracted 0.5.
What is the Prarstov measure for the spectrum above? 0.427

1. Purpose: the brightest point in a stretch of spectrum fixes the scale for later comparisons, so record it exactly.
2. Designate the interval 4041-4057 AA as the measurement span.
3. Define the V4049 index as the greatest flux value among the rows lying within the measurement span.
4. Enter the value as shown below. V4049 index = 42.1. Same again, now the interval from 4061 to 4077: 68.8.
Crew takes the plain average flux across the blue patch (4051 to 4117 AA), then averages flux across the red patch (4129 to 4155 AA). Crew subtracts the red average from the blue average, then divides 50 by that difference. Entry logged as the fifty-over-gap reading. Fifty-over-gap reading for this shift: 5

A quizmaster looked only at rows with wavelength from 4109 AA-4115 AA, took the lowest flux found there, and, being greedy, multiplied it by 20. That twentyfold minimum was 788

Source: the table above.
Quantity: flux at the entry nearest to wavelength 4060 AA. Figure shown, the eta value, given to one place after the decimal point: 42.0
